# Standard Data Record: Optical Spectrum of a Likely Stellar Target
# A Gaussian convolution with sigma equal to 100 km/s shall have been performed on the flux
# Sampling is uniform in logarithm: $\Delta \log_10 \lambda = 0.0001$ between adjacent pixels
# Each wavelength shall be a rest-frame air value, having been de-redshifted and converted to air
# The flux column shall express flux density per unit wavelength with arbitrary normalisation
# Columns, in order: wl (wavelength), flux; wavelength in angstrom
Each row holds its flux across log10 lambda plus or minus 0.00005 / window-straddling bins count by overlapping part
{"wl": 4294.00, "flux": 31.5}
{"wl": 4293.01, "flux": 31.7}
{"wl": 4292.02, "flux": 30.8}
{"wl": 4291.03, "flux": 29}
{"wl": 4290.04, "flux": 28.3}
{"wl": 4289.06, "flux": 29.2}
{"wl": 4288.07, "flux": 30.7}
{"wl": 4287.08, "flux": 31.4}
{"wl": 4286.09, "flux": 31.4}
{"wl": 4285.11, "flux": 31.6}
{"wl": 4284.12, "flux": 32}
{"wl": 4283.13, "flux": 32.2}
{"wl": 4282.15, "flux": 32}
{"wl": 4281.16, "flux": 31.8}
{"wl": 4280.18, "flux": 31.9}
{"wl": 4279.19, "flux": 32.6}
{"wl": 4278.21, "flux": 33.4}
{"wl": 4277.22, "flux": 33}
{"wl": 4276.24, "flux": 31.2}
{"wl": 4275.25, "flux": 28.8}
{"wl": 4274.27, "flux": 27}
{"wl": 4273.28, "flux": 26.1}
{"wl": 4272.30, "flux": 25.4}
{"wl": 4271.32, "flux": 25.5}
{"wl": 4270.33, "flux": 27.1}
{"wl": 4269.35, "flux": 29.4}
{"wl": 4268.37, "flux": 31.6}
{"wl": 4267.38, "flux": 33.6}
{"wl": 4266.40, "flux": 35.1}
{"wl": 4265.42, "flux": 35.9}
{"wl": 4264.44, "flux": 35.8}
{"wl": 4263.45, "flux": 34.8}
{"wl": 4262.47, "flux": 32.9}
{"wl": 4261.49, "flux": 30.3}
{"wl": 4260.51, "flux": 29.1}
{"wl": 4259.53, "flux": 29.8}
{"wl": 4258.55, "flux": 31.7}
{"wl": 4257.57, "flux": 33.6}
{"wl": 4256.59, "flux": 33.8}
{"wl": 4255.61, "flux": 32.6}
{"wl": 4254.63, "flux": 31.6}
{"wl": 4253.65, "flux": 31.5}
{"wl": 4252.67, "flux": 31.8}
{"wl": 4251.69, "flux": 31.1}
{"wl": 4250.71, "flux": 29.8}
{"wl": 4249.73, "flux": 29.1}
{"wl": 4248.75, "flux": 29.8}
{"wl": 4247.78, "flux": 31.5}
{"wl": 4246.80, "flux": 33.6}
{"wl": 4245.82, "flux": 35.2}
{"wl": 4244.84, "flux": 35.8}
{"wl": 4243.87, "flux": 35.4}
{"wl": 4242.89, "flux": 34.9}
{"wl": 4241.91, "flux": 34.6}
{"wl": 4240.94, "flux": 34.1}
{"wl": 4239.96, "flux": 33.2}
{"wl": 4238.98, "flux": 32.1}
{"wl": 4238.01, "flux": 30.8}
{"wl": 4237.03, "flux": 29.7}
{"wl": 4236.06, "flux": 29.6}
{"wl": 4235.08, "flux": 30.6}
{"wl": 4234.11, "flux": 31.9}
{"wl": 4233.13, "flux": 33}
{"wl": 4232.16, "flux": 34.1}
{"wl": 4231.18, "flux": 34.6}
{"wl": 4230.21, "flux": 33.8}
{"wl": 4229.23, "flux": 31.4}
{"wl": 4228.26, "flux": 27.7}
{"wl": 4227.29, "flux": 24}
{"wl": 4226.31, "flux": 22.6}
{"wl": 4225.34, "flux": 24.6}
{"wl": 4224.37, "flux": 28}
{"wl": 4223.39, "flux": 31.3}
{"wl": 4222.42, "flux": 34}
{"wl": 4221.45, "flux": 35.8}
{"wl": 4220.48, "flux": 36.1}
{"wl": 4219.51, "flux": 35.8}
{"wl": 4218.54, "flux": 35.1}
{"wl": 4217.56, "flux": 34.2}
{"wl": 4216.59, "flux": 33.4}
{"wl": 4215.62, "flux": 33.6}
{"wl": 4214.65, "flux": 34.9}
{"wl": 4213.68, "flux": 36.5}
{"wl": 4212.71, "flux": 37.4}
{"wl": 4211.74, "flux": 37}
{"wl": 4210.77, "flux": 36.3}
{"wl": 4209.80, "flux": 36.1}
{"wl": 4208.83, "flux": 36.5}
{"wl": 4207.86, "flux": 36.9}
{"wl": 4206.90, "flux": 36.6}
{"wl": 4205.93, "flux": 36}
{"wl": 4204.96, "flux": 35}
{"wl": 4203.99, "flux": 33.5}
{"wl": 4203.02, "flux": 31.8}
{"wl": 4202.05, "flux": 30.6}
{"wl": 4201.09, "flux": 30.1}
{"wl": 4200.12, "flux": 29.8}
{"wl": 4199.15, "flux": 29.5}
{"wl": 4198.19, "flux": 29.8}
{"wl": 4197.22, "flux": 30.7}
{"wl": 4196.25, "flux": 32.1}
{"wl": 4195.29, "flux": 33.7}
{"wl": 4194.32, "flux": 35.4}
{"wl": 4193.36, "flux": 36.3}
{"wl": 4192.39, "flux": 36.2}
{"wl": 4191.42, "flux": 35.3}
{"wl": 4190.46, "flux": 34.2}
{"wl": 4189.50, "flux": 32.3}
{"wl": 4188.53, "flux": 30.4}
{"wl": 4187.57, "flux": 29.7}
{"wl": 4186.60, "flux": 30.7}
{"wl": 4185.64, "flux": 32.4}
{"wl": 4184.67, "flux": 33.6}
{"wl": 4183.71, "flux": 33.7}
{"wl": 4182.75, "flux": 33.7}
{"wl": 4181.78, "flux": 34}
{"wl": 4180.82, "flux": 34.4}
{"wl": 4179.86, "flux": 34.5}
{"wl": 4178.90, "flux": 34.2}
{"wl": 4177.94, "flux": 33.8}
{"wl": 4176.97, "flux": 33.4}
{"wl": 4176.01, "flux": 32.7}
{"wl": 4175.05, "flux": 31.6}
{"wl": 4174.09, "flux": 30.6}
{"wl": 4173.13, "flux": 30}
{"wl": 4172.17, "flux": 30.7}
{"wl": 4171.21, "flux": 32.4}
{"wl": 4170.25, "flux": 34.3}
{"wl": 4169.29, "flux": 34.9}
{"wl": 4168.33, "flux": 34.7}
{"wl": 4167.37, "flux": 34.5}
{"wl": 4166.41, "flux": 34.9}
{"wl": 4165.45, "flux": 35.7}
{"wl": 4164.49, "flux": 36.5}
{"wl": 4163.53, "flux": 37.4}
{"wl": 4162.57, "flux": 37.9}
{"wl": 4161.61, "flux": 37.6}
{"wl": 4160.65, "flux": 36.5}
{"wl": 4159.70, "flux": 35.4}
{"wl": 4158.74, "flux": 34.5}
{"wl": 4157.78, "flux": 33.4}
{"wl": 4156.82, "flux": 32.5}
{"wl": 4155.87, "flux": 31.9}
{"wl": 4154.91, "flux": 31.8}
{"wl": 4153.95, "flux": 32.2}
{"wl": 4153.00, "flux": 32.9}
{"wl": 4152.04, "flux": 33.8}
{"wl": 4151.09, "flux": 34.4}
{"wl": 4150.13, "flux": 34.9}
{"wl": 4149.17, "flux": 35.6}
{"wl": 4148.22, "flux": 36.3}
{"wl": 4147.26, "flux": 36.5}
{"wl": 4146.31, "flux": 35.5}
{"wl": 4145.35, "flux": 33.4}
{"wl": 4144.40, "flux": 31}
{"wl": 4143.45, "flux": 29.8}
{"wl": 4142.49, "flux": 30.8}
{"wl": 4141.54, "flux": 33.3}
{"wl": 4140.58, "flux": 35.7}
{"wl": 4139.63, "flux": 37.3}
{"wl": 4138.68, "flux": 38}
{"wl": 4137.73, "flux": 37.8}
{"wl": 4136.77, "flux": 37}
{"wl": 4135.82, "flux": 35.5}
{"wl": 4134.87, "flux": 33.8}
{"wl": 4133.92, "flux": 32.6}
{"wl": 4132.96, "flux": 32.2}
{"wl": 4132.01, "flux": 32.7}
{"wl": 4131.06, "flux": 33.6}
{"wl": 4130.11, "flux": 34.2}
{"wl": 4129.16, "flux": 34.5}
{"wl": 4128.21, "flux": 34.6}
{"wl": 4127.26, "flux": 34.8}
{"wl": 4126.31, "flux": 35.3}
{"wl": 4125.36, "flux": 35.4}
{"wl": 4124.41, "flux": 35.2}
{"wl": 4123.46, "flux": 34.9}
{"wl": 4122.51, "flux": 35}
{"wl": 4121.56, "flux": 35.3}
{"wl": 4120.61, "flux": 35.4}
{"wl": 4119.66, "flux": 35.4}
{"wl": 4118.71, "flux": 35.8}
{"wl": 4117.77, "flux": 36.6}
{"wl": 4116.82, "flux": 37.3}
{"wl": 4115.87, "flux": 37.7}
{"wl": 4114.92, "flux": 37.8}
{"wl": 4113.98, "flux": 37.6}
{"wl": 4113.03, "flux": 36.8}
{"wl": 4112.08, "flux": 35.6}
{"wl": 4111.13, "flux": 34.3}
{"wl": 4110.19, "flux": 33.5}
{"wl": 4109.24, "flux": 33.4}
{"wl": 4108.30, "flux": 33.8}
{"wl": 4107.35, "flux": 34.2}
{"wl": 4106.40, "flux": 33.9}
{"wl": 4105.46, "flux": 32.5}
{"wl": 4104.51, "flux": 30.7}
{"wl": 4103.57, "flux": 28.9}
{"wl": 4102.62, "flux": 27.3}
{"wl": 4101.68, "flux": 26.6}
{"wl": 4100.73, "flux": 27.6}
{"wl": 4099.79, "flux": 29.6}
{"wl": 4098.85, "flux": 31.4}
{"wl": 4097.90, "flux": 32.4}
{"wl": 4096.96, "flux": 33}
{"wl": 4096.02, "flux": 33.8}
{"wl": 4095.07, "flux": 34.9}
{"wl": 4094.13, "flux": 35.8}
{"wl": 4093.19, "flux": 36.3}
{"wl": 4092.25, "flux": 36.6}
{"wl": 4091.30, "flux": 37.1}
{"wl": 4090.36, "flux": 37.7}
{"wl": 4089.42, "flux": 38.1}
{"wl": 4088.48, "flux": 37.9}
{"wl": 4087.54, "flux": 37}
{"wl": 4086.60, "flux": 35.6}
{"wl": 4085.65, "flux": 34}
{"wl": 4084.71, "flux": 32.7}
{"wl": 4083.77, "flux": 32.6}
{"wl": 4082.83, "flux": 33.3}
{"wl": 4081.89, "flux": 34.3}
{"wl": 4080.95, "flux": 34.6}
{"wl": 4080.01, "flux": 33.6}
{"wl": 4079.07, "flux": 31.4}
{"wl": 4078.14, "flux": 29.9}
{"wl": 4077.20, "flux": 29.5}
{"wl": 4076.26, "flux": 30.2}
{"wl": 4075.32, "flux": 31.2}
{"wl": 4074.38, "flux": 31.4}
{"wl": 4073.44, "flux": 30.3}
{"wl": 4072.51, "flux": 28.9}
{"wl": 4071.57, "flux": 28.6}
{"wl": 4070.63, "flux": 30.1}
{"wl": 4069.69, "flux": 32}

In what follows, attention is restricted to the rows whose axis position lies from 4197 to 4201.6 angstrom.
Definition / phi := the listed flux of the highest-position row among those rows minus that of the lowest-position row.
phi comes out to -0.6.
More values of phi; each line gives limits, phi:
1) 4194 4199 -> -5.6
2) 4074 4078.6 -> -1.5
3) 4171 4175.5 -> -0.8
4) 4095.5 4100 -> -4.2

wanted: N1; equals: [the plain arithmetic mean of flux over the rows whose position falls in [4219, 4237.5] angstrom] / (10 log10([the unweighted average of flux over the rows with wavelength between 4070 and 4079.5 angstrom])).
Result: 2.09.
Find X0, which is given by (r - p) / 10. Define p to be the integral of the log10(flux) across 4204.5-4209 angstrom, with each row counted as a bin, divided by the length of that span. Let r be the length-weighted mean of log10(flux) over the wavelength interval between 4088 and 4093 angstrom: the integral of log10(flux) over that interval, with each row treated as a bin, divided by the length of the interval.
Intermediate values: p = 1.56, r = 1.573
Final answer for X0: 0.001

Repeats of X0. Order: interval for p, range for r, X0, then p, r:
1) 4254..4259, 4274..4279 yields -0.002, 1.51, 1.491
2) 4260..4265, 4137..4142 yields 0.005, 1.51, 1.560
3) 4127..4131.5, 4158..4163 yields 0.002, 1.54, 1.558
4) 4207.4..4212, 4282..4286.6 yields -0.006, 1.56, 1.504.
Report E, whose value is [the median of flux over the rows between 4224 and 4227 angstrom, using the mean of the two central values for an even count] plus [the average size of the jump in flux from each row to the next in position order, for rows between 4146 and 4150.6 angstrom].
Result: 25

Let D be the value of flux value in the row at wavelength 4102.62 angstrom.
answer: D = 27.3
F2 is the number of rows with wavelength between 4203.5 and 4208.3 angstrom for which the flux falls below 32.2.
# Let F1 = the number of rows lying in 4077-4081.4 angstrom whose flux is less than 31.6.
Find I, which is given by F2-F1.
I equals -3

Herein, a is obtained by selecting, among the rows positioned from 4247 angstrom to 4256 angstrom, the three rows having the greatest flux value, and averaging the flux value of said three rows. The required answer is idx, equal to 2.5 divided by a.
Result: 0.0781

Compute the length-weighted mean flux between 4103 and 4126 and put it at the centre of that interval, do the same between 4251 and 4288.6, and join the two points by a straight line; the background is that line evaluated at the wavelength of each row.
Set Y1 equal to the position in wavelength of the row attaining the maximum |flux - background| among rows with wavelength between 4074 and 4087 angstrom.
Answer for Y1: 4077.20 angstrom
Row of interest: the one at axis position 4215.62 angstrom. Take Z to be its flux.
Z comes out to 33.6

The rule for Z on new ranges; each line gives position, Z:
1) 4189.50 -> 32.3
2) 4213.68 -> 36.5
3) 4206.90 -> 36.6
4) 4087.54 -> 37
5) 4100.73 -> 27.6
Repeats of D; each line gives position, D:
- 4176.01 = 32.7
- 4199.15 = 29.5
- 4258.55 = 31.7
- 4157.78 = 33.4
